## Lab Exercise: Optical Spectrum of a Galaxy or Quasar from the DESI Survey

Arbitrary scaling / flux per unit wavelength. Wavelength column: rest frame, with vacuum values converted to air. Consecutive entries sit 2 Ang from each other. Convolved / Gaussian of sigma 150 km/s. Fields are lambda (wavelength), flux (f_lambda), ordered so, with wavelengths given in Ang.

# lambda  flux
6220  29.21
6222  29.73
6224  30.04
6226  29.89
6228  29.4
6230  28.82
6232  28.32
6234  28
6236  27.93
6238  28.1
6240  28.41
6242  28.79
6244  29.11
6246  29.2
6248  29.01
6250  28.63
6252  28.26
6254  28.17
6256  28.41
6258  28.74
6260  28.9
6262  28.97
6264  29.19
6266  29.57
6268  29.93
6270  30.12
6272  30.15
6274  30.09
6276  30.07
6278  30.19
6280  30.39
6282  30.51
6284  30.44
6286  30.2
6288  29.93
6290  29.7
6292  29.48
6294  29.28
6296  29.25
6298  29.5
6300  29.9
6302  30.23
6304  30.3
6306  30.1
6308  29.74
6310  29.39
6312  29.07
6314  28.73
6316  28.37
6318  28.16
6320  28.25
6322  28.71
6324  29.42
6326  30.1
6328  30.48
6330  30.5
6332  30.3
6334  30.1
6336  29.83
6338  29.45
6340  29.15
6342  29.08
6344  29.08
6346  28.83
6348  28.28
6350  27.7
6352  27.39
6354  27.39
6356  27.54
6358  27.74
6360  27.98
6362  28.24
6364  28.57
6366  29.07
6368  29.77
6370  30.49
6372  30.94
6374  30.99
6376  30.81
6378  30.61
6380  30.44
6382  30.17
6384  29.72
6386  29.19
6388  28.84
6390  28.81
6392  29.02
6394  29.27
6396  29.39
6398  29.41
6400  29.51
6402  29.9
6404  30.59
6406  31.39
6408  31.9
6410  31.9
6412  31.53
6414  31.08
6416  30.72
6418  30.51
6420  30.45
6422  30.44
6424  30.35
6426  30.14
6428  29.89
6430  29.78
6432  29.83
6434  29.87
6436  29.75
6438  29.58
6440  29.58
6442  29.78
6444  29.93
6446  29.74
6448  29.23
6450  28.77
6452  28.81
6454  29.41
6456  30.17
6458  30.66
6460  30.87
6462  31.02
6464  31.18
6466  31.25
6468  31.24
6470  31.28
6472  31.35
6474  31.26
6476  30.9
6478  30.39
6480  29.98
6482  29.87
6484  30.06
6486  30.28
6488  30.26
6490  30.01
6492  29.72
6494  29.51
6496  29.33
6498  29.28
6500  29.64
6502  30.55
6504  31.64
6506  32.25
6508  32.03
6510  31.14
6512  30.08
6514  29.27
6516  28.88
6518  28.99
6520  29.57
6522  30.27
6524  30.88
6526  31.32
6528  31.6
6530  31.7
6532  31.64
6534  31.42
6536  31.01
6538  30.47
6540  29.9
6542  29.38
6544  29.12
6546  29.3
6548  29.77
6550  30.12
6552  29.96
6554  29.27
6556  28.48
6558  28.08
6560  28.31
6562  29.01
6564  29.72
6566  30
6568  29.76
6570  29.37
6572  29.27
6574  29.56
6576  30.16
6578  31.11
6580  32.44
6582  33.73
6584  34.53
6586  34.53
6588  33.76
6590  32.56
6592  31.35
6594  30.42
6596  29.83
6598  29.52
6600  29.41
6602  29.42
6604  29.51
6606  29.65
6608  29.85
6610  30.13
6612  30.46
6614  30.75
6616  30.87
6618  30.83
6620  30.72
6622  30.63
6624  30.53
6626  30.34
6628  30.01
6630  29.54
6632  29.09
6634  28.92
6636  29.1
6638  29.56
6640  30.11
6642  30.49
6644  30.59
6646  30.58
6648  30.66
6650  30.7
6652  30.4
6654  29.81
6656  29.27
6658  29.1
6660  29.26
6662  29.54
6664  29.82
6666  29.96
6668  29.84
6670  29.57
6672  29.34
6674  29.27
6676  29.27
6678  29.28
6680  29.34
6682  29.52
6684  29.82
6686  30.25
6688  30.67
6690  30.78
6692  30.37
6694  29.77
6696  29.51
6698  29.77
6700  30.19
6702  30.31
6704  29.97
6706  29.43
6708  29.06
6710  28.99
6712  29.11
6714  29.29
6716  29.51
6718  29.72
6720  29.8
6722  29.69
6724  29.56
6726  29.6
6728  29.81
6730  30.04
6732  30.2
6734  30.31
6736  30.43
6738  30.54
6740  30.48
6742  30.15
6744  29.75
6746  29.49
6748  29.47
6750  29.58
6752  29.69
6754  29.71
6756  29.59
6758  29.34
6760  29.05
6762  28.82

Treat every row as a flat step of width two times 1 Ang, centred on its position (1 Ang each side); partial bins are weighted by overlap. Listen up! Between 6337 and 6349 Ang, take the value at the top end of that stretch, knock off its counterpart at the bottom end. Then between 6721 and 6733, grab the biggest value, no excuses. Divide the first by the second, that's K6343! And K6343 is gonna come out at -0.039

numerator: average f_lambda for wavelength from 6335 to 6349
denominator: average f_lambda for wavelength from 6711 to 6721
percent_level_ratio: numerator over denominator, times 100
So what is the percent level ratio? 99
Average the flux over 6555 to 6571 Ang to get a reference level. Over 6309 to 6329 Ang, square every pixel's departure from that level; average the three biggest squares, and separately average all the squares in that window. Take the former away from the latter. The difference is -0.72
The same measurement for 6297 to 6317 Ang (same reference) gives -0.68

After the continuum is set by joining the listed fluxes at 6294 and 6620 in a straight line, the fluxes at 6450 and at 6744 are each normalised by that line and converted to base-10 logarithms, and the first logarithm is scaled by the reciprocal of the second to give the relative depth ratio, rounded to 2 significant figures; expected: 0.82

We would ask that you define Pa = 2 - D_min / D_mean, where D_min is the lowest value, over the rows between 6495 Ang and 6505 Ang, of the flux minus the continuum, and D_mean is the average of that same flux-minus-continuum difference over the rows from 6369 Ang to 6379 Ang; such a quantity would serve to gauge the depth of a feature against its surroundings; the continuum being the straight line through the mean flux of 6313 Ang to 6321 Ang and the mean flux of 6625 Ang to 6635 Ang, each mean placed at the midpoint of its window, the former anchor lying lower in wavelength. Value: 1.90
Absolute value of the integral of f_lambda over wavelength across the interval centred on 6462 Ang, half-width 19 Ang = 1155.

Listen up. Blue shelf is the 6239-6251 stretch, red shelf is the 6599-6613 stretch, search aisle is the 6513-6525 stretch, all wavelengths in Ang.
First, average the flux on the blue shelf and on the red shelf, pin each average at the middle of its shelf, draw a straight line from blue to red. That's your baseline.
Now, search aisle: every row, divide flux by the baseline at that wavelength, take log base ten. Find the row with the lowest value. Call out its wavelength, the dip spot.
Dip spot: 6516 Ang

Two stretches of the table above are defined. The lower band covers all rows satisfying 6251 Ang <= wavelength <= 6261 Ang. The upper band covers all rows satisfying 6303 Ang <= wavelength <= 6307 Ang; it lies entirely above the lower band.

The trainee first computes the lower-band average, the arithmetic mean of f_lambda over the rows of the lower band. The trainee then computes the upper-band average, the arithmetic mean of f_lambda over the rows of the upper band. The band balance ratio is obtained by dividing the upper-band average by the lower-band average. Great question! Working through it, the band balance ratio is 1.06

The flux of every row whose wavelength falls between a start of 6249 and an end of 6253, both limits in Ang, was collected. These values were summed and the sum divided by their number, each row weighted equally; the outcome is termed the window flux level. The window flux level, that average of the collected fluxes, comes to 28.4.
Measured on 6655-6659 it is 29.2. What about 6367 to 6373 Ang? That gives 30.4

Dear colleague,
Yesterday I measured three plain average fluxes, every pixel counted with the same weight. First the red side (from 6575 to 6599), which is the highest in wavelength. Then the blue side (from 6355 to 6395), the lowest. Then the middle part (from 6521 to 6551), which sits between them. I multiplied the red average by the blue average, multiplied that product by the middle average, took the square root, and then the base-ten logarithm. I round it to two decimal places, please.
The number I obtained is 2.23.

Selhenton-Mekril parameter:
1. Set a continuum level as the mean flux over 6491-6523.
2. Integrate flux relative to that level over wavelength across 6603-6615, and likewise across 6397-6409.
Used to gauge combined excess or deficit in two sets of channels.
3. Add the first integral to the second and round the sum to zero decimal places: 3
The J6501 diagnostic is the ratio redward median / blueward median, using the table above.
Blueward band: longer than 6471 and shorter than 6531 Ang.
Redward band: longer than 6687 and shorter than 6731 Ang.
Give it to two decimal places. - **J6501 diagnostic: 0.98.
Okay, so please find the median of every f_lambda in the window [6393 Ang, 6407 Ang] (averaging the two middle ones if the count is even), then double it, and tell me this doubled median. 59.0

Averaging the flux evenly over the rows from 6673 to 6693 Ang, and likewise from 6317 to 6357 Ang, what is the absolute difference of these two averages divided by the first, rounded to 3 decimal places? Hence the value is 0.029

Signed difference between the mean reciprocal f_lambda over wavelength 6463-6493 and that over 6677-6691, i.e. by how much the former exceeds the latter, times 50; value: -0.04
